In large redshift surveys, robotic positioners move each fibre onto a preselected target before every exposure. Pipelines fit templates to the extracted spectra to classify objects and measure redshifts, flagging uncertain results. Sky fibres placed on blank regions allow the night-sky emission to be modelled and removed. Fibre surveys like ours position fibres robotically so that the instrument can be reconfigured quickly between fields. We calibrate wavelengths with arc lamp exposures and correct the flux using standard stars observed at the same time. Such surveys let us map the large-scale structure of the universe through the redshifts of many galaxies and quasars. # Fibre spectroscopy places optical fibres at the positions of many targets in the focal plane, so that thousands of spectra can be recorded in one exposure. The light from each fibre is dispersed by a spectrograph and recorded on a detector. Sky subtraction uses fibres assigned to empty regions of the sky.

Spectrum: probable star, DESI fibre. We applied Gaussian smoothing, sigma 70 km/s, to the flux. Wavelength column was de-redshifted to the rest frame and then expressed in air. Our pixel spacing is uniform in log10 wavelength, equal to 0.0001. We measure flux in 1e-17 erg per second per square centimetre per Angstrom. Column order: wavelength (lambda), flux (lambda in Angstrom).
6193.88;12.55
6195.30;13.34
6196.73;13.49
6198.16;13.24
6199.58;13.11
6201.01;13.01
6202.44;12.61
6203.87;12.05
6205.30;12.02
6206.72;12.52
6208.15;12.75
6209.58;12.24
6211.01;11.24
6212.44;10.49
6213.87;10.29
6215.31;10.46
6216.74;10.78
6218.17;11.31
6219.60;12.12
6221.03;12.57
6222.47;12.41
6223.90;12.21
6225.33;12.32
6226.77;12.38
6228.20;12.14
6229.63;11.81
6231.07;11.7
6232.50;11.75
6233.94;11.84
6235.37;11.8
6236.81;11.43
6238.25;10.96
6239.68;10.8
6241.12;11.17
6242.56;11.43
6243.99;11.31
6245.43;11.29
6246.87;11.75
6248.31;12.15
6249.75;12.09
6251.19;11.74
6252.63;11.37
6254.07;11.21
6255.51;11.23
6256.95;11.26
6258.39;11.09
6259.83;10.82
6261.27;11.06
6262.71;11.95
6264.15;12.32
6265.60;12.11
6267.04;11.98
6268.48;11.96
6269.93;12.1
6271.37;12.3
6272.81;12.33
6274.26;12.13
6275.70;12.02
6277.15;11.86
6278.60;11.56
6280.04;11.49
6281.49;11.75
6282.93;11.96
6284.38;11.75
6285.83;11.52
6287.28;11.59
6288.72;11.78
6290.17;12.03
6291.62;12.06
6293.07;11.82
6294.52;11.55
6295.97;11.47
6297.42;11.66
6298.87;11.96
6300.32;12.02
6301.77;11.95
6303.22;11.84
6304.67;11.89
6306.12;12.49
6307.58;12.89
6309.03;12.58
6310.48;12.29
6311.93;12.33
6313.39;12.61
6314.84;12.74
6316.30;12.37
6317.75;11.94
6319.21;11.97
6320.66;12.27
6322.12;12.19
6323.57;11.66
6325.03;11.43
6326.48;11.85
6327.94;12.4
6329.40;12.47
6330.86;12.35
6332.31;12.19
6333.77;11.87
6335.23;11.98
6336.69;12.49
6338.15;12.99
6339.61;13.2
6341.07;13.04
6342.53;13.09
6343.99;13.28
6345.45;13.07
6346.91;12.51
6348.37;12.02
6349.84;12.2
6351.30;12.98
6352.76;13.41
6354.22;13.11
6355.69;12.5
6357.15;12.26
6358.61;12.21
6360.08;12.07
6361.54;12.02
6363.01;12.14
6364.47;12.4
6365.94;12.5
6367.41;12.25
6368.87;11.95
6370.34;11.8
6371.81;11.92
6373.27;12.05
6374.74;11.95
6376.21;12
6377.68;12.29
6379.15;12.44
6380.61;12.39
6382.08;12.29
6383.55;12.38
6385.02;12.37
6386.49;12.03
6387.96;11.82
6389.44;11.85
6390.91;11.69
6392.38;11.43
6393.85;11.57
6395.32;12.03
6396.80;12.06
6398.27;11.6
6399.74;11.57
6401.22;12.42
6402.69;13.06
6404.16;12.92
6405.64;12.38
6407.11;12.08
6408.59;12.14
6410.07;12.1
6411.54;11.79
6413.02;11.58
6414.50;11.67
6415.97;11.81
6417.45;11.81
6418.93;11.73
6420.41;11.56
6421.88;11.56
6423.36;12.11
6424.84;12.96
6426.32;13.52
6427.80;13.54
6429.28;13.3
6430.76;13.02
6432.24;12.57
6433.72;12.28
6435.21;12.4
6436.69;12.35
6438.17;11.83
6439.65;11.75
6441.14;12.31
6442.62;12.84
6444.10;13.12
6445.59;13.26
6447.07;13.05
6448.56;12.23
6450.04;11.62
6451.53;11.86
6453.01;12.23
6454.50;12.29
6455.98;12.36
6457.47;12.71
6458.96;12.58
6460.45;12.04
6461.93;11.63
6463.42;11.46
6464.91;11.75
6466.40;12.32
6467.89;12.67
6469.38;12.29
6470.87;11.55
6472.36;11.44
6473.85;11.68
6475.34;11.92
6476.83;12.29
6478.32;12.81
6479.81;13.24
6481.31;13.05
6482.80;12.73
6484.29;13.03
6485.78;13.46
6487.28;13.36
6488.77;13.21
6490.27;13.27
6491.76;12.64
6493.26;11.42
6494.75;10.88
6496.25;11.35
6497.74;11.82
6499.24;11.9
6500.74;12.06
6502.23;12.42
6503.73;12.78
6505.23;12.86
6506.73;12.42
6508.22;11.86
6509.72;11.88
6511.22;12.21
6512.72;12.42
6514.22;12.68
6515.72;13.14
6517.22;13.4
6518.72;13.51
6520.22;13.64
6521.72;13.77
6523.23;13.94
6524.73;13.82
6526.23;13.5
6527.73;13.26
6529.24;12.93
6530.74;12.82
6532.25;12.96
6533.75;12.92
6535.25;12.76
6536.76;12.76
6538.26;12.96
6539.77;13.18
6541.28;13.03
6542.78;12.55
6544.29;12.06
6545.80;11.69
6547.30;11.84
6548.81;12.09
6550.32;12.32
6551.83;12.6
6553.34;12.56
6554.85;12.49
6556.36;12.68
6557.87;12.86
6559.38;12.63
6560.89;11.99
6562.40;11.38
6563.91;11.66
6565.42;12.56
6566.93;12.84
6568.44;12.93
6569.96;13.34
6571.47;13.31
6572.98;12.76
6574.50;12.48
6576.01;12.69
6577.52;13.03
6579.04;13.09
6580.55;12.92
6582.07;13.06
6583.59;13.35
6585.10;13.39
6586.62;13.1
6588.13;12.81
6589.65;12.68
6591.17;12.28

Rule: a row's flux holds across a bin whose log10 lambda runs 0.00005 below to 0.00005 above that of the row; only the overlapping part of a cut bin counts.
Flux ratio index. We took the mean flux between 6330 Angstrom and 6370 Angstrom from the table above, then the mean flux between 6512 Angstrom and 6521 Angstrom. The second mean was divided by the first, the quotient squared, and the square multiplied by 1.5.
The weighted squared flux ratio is 1.65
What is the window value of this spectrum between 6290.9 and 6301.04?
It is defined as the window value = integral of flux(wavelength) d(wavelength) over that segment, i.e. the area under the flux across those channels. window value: 120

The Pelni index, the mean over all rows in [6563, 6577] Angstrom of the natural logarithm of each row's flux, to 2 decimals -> 2.54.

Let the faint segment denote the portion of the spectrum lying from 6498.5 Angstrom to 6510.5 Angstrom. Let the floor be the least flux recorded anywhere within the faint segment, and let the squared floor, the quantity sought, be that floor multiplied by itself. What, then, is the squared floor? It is 141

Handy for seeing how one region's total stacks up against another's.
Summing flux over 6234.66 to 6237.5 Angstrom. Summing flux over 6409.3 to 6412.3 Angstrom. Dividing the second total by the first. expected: 1.03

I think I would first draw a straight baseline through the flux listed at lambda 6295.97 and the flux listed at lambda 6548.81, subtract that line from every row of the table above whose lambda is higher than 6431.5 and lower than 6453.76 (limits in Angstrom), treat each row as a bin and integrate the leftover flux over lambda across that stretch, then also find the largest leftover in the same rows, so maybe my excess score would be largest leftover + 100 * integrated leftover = 1226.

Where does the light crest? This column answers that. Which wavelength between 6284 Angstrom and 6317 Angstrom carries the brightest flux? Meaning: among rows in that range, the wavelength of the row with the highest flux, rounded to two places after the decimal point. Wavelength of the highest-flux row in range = 6307.58 Angstrom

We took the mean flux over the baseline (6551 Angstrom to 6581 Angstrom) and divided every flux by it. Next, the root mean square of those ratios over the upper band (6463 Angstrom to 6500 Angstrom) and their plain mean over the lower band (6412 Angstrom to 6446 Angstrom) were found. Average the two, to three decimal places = 0.977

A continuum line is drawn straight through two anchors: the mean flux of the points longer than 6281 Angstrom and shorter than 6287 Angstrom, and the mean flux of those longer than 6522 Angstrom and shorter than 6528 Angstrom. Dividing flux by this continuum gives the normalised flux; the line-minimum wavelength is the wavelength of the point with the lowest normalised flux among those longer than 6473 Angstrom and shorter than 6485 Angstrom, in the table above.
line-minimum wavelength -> 6473.85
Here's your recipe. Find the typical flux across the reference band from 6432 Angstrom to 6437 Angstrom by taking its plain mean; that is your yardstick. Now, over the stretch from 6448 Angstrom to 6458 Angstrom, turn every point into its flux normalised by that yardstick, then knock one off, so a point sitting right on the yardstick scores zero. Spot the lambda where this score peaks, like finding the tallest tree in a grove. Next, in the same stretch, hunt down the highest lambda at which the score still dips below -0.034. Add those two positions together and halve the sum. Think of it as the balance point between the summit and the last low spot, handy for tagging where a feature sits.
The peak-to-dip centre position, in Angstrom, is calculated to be 6454.5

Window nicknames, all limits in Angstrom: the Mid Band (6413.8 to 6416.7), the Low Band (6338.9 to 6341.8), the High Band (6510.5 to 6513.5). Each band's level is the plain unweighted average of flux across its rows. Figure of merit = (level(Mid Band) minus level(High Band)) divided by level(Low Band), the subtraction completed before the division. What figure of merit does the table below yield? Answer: -0.04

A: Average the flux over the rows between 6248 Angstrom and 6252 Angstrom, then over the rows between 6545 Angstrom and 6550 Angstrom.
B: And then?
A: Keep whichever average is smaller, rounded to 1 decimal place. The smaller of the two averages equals 11.9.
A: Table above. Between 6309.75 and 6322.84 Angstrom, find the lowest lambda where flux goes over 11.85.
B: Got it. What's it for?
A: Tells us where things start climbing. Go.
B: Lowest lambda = 6310.48 Angstrom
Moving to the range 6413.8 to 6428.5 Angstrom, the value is 6423.36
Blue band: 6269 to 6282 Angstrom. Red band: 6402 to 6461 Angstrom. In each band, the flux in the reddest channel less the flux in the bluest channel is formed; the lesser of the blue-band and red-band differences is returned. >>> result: -1.0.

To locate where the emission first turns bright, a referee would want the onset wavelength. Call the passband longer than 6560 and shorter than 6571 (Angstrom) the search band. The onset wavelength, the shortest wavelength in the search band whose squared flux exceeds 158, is 6566.93 Angstrom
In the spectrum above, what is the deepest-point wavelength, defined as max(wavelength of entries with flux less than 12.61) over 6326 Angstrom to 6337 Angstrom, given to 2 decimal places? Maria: 6336.69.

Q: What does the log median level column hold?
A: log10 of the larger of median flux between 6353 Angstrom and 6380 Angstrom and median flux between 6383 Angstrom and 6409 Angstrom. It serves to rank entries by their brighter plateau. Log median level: 1.09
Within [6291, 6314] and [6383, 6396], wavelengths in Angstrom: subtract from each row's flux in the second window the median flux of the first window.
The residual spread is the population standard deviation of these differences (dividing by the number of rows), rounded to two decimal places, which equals 0.31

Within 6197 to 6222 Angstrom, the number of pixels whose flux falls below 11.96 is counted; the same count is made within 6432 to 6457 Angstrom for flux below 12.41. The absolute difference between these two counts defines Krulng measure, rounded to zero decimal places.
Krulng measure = 6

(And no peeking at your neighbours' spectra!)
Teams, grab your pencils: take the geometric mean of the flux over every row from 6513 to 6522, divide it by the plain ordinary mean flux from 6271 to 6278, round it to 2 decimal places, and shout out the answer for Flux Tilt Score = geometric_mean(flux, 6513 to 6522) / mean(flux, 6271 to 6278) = 1.10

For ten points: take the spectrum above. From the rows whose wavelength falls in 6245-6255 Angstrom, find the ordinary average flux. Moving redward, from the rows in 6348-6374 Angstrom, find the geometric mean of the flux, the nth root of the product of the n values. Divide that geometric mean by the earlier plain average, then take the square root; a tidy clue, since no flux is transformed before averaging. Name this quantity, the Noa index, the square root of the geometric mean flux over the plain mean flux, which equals 1.03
